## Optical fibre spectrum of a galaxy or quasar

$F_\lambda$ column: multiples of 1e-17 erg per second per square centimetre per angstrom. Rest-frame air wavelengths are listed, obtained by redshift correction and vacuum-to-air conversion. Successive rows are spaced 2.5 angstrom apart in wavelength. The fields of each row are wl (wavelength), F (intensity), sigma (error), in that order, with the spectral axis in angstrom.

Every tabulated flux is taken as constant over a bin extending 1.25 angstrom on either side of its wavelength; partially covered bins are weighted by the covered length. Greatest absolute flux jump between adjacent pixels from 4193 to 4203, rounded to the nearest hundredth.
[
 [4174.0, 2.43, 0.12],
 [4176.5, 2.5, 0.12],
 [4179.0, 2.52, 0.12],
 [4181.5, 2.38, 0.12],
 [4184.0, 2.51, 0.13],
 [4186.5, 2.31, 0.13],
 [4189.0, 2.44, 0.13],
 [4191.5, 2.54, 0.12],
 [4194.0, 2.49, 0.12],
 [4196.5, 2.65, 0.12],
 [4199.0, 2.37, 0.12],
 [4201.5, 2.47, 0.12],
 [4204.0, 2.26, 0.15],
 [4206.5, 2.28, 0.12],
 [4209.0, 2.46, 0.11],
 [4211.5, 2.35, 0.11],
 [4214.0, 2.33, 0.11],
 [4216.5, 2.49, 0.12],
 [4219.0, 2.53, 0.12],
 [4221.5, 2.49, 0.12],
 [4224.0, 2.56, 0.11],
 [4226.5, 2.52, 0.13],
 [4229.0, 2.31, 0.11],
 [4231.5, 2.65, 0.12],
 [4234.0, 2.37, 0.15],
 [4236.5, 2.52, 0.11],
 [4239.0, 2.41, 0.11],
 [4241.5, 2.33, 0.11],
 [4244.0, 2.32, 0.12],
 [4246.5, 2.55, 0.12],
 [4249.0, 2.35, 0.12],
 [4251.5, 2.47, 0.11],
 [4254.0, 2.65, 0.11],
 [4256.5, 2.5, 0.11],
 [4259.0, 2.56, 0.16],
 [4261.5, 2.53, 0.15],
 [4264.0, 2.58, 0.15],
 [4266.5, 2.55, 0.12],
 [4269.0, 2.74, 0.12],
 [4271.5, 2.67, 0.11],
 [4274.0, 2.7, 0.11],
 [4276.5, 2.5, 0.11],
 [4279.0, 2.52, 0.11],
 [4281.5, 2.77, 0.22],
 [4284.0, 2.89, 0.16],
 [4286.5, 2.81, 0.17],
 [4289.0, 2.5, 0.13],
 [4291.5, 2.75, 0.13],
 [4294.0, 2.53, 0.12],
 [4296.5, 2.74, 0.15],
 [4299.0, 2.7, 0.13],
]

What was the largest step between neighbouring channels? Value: 0.28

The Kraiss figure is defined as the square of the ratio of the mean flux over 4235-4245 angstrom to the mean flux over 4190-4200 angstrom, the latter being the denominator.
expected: 0.91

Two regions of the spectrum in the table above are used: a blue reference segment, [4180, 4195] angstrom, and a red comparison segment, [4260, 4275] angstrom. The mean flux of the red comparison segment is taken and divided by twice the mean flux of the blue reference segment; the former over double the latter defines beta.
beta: 0.54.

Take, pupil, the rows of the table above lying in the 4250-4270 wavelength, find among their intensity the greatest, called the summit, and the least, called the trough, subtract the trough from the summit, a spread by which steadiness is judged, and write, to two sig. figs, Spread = 0.27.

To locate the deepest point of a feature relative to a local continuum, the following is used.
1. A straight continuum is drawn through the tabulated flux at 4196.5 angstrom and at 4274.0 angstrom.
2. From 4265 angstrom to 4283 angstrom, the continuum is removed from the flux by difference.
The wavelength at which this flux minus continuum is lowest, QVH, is 4276.5 angstrom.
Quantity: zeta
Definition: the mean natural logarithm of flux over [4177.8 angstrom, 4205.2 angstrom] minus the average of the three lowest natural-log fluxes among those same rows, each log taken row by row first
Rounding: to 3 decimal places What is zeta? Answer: 0.056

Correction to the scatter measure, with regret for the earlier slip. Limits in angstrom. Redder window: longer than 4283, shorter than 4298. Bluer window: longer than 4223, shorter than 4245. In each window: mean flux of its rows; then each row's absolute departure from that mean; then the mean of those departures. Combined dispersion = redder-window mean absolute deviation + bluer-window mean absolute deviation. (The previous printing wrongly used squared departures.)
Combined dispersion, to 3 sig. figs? 0.231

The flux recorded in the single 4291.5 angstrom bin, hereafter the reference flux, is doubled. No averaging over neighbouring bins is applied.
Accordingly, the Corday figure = 5.50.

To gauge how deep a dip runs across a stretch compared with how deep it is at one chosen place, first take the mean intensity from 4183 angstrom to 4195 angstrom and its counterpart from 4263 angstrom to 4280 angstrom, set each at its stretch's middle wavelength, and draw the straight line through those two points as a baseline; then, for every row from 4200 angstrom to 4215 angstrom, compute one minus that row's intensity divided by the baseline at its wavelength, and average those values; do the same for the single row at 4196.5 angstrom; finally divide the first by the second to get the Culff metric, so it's -0.7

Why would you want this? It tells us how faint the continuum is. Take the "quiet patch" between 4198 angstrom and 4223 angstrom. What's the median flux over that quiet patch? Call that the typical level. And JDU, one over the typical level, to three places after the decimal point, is 0.414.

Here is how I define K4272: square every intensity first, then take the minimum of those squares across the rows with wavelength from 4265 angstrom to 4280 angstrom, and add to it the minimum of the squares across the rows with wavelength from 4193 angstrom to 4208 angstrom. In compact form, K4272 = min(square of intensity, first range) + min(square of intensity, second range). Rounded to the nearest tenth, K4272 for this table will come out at 11.4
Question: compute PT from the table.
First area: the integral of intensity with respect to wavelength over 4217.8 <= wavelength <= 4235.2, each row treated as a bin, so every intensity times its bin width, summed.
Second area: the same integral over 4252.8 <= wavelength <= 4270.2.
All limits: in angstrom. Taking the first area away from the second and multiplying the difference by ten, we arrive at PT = 17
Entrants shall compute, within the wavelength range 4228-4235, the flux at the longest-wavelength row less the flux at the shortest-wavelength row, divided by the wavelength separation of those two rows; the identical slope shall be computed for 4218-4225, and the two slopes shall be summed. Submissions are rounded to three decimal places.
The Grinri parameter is 0.018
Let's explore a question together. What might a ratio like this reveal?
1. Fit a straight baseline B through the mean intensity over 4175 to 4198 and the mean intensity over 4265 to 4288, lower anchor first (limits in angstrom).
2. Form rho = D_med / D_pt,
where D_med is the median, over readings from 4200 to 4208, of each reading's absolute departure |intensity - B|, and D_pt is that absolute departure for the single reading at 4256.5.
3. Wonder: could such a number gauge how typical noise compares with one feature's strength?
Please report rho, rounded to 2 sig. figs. 1.8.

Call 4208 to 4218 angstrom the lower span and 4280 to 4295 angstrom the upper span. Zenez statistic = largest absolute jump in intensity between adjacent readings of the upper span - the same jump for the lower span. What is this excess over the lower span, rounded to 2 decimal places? 0.15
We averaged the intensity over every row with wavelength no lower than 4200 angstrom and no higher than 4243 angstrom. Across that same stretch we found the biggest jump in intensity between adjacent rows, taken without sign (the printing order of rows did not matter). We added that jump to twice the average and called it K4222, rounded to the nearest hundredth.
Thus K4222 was 5.20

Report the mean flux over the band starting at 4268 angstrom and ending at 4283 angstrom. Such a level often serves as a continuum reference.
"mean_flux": 2.65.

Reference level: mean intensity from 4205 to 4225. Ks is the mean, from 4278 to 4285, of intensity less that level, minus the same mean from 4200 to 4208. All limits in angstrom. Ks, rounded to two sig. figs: 0.39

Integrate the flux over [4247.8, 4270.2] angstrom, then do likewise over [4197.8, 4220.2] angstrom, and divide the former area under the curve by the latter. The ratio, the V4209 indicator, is 1.065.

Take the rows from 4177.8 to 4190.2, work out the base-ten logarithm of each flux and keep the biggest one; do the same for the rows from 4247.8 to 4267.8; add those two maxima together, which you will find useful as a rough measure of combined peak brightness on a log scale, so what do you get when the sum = 0.825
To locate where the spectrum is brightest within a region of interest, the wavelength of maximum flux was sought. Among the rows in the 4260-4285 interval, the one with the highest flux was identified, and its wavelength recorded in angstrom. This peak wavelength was 4284.0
